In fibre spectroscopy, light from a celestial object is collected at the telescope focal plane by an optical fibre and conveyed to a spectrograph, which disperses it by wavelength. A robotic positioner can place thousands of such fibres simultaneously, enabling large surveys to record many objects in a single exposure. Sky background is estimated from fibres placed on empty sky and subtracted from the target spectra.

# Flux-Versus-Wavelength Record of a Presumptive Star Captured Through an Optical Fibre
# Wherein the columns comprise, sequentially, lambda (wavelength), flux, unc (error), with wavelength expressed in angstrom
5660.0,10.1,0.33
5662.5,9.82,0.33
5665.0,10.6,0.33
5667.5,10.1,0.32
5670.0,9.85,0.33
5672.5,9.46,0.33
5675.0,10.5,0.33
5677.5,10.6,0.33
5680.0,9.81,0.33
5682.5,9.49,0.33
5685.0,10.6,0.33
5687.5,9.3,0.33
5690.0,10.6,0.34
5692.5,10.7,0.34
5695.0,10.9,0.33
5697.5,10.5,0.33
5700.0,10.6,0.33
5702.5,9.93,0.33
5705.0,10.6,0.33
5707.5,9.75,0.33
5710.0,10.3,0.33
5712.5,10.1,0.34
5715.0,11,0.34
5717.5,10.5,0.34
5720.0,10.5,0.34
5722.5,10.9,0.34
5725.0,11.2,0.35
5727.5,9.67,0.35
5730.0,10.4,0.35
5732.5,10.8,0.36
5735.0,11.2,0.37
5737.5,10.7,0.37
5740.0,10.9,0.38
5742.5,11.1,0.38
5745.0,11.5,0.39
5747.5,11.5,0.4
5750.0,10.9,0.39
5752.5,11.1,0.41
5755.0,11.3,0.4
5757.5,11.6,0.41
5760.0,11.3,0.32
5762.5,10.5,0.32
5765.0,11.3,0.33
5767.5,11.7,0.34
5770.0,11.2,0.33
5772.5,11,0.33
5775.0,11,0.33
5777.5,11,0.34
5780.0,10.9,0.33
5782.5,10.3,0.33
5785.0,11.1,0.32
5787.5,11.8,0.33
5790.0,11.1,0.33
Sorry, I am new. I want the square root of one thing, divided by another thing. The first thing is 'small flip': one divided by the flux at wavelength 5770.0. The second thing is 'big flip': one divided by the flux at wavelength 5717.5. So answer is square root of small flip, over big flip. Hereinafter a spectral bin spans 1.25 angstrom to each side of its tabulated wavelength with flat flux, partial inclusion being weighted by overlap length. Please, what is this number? 3.14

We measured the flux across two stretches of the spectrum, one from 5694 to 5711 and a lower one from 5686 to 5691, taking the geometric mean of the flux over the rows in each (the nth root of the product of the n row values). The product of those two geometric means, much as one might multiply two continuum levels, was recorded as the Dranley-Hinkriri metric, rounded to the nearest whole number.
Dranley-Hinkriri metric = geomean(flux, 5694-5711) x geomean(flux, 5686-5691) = 103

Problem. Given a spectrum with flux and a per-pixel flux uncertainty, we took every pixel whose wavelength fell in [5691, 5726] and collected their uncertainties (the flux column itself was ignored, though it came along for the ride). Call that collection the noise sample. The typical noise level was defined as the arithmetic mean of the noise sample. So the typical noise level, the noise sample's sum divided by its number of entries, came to 0.34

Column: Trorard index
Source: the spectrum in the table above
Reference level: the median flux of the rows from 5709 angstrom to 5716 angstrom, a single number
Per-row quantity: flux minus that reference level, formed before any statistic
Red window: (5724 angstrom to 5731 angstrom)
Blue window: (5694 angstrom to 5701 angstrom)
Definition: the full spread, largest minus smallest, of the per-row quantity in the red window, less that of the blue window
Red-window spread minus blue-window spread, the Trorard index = 1.1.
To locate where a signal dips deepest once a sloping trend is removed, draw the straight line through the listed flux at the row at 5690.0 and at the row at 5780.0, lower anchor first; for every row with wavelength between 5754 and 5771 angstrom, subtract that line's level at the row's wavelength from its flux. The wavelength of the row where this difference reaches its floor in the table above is 5762.5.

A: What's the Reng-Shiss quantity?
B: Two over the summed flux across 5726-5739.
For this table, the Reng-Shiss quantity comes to 0.0379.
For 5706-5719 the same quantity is 0.0387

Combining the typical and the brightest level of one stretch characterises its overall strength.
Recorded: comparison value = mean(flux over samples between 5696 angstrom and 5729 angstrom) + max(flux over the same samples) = 21.6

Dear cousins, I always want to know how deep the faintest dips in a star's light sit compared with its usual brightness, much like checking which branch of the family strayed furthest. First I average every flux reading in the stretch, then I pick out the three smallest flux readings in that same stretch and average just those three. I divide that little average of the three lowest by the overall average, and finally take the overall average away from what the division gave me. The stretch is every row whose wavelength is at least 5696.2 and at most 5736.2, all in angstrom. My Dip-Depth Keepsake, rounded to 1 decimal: -9.6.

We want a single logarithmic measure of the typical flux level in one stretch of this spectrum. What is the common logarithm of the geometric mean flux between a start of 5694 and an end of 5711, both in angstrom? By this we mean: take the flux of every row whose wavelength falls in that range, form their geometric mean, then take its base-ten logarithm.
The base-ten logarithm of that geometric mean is 1.02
